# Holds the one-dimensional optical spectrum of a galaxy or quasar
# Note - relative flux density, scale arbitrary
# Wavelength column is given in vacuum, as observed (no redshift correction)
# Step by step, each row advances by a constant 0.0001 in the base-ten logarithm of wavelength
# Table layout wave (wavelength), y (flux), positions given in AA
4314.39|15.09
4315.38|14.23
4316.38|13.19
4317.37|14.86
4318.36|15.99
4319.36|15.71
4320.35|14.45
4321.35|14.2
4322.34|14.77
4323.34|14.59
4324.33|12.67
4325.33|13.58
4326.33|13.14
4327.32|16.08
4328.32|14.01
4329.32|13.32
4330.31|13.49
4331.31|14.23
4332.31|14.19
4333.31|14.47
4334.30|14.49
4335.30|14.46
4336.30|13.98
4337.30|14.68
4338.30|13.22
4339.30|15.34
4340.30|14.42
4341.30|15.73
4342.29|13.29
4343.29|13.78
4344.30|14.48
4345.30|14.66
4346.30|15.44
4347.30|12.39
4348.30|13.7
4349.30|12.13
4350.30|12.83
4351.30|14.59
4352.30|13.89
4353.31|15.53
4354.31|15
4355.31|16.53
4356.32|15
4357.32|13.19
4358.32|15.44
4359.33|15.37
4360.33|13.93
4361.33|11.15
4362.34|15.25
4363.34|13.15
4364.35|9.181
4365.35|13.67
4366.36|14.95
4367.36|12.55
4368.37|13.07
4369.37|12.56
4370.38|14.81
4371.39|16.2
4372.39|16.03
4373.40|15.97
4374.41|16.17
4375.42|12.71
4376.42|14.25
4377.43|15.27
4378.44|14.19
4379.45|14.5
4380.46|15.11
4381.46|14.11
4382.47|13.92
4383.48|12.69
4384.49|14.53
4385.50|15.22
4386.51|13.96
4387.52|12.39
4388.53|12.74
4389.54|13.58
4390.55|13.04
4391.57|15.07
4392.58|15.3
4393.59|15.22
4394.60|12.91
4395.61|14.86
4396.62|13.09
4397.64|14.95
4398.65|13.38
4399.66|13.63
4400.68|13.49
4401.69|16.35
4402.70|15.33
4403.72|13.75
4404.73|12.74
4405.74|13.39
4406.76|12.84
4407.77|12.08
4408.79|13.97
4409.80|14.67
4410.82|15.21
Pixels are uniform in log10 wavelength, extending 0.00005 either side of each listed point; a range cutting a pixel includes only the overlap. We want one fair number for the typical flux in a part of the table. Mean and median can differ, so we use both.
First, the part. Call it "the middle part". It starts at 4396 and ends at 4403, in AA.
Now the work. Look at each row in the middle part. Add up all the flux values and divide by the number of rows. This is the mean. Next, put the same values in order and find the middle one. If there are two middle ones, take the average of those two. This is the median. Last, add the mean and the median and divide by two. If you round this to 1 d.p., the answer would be 14.0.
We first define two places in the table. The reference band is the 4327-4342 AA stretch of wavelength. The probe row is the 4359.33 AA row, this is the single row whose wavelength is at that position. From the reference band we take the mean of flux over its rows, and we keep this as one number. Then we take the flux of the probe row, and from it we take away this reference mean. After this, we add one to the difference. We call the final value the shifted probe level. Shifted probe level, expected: 2.0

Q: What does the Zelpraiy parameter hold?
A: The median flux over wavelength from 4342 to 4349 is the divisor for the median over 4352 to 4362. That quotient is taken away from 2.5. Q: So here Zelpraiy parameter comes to 1.41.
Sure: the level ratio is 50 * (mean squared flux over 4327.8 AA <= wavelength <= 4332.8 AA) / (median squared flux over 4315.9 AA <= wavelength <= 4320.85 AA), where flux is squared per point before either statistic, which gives 43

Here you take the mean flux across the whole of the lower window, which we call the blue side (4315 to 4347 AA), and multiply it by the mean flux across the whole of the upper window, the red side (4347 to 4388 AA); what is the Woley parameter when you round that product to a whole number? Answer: 202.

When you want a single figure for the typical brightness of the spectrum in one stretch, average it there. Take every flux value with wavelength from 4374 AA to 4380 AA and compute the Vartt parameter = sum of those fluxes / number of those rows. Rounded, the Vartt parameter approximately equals 14.5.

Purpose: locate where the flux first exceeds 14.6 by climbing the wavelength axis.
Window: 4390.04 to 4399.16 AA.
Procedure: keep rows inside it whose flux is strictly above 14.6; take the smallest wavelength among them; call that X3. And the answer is 4391.57 AA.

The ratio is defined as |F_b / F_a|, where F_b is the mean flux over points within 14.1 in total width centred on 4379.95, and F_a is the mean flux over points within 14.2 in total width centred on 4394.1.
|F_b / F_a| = 1.05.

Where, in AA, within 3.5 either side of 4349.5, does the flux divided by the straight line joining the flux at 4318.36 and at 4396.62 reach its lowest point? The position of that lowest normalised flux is 4349.30 AA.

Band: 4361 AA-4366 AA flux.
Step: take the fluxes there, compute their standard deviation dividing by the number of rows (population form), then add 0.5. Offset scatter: 2.6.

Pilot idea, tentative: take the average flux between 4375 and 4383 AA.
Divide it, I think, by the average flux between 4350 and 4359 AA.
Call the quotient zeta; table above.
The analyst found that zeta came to 0.97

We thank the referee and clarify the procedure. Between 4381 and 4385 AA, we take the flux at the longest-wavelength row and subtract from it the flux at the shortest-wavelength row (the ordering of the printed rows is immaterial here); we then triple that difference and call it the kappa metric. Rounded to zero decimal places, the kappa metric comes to 1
